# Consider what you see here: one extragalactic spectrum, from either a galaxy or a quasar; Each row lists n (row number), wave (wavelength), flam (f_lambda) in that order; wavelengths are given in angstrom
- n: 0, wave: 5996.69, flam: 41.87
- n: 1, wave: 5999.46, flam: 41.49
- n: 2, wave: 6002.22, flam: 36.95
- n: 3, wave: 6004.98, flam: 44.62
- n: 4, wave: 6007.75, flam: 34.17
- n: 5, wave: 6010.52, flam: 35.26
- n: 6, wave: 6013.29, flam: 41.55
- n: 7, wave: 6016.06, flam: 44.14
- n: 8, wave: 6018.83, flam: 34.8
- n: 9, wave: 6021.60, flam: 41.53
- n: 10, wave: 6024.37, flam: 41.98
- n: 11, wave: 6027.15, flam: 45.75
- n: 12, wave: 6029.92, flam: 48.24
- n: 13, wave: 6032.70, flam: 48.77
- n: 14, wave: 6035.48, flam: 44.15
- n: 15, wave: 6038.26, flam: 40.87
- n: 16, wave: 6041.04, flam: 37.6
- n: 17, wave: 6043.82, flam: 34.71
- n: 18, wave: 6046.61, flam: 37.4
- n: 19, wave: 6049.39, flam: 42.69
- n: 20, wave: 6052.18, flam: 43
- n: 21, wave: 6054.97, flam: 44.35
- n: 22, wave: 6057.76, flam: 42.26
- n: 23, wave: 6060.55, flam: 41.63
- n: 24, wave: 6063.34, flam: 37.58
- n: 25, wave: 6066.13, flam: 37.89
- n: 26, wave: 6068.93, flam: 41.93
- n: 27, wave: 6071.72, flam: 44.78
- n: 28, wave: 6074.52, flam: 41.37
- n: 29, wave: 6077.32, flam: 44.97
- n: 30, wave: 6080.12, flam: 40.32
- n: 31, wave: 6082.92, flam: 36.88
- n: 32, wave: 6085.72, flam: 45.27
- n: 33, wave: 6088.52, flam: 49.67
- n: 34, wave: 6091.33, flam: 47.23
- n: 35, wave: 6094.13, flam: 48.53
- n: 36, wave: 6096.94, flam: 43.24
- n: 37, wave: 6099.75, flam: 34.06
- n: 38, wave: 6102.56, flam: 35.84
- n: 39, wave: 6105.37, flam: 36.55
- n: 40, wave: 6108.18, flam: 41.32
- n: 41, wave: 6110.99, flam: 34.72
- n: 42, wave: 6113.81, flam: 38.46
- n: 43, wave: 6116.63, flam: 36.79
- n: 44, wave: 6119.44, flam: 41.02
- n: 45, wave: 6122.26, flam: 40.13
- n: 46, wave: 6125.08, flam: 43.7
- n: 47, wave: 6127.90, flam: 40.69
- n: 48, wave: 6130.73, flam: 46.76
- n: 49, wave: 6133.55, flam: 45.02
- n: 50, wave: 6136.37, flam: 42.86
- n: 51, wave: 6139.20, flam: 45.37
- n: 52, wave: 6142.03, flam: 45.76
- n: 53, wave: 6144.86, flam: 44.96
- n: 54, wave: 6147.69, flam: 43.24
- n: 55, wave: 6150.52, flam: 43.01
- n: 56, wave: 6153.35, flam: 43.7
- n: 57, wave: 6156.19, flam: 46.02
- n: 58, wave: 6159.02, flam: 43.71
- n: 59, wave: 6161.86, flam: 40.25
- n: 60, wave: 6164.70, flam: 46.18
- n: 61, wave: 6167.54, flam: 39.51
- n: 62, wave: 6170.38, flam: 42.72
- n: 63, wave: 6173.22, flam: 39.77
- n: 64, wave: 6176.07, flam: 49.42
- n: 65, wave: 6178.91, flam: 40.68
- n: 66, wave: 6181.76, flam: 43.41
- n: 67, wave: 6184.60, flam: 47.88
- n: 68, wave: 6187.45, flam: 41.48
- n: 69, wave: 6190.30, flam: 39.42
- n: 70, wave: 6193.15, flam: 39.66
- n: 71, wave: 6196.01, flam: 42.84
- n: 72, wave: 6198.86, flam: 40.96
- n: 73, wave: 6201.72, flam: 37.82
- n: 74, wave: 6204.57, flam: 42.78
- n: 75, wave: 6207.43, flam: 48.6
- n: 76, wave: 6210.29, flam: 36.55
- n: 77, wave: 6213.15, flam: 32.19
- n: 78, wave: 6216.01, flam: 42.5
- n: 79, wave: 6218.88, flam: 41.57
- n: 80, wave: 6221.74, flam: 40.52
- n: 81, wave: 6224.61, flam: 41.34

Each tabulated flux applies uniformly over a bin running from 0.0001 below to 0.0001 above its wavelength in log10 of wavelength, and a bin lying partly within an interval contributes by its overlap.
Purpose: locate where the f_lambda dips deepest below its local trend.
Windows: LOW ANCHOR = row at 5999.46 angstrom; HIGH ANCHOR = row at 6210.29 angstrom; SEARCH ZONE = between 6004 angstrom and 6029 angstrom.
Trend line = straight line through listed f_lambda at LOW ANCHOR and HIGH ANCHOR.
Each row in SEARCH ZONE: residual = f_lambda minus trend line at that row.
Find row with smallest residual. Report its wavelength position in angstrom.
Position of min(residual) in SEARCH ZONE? 6007.75 angstrom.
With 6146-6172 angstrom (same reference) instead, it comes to 6167.54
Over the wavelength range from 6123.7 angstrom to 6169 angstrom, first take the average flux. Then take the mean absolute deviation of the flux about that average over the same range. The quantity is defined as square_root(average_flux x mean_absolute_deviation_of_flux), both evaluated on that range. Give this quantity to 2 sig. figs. 8.6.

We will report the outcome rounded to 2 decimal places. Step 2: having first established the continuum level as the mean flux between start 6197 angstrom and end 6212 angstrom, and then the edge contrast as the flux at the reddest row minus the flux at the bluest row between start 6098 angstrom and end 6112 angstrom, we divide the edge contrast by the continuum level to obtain 0.02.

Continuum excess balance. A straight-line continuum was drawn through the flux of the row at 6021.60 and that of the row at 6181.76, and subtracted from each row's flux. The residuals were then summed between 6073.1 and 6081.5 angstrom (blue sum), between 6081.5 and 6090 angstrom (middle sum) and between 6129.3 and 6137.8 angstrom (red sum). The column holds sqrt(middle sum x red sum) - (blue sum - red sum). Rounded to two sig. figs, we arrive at 12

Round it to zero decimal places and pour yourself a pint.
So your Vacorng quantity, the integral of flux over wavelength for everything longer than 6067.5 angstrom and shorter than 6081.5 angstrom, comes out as 597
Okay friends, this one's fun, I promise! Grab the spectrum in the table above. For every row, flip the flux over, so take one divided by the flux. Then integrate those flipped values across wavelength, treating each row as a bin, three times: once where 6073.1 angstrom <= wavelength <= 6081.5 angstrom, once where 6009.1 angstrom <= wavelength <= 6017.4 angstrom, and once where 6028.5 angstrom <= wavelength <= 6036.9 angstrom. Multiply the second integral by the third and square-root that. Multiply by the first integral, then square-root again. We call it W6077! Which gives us 0.196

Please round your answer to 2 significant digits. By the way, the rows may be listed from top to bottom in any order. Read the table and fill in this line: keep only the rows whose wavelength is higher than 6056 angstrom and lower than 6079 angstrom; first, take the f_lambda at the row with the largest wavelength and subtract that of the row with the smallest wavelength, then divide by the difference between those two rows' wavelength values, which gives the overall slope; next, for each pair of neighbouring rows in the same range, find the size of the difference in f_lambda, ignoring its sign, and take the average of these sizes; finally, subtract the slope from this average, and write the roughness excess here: 2.6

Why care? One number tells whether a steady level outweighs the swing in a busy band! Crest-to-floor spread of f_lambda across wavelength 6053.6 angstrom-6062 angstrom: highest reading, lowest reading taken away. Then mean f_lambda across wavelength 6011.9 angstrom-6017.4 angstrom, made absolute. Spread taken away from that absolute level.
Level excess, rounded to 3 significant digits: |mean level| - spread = 40.1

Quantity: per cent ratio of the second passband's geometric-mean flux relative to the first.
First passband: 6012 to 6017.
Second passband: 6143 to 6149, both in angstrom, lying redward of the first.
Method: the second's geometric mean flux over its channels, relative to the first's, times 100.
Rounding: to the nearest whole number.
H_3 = 103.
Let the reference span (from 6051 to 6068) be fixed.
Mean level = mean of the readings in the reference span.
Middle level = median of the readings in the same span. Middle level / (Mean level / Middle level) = 42.8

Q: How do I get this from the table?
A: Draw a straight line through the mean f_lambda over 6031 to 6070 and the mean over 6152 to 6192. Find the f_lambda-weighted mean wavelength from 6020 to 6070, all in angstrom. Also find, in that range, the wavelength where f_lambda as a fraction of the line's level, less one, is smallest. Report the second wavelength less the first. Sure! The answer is -0.9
